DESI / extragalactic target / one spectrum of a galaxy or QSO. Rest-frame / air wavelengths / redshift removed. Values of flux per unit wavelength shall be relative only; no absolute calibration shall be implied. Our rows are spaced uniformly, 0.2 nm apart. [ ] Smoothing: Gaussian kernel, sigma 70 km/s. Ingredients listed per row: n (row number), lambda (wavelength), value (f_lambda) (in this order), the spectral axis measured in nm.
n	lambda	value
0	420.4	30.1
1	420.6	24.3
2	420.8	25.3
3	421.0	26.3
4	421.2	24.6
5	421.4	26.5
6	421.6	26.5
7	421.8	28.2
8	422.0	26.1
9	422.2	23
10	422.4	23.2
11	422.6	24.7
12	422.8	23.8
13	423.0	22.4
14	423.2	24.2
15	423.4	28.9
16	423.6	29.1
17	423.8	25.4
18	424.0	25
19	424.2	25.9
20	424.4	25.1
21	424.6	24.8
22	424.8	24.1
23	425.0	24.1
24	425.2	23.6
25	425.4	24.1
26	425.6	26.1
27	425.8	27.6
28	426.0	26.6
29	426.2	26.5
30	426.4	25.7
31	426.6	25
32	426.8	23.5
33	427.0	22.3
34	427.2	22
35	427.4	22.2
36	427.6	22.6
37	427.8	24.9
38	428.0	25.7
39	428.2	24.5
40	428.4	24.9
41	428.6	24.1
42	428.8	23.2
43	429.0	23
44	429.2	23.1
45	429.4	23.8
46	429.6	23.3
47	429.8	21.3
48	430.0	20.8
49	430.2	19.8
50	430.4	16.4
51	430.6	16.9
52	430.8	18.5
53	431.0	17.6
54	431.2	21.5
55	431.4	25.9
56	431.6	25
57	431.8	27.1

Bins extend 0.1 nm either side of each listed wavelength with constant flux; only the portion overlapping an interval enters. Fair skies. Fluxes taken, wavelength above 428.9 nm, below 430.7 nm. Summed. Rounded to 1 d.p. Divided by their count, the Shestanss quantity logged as 20.9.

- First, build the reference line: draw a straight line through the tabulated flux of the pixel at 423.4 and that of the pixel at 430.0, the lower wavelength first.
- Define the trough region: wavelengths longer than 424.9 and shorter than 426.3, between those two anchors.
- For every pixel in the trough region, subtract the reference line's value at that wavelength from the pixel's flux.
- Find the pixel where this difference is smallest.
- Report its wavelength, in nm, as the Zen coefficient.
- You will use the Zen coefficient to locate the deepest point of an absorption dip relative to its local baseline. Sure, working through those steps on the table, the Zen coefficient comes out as 425.2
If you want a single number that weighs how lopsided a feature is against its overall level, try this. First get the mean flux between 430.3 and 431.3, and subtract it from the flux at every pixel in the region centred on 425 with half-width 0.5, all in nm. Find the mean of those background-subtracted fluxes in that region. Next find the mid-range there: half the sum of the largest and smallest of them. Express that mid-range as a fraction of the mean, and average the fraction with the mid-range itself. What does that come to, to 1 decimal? 3.5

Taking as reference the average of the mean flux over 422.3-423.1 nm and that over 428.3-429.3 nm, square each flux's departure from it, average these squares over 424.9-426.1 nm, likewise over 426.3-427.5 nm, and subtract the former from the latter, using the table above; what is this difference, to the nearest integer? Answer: -3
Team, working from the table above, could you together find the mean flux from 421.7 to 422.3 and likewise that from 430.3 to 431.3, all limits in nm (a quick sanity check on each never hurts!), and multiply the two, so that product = 468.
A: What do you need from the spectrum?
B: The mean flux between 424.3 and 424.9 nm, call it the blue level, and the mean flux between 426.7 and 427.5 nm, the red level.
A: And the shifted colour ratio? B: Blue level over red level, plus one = 2.10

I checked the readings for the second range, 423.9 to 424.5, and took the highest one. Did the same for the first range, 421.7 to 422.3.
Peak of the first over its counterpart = 1.09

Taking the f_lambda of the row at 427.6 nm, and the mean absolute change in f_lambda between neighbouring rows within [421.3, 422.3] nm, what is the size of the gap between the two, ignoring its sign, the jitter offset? 20.9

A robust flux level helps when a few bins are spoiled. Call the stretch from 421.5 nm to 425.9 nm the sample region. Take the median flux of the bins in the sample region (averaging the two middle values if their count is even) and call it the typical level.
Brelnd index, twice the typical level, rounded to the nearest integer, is 50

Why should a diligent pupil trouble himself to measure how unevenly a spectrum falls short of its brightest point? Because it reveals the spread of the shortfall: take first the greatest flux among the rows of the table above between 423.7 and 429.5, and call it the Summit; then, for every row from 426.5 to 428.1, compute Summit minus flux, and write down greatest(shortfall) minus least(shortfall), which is 3.7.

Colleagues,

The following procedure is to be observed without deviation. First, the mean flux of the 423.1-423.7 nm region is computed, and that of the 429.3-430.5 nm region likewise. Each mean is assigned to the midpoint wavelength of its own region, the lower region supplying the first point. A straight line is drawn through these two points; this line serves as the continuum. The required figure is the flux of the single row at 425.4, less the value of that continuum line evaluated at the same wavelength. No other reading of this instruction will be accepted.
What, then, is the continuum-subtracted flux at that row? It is -1.3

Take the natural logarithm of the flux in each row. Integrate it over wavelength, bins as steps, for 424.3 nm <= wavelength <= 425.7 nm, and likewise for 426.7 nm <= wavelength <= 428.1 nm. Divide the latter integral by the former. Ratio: 0.98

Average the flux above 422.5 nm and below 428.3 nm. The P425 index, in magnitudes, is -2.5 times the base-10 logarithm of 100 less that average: -4.69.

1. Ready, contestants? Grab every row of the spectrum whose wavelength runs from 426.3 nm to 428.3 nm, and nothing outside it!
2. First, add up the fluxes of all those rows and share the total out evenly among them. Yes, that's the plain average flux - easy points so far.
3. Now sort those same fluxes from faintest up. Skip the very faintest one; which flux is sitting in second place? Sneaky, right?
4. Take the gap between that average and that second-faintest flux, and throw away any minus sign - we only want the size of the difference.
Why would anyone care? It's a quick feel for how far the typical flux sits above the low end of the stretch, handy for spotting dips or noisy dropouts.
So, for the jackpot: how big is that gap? 1.6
